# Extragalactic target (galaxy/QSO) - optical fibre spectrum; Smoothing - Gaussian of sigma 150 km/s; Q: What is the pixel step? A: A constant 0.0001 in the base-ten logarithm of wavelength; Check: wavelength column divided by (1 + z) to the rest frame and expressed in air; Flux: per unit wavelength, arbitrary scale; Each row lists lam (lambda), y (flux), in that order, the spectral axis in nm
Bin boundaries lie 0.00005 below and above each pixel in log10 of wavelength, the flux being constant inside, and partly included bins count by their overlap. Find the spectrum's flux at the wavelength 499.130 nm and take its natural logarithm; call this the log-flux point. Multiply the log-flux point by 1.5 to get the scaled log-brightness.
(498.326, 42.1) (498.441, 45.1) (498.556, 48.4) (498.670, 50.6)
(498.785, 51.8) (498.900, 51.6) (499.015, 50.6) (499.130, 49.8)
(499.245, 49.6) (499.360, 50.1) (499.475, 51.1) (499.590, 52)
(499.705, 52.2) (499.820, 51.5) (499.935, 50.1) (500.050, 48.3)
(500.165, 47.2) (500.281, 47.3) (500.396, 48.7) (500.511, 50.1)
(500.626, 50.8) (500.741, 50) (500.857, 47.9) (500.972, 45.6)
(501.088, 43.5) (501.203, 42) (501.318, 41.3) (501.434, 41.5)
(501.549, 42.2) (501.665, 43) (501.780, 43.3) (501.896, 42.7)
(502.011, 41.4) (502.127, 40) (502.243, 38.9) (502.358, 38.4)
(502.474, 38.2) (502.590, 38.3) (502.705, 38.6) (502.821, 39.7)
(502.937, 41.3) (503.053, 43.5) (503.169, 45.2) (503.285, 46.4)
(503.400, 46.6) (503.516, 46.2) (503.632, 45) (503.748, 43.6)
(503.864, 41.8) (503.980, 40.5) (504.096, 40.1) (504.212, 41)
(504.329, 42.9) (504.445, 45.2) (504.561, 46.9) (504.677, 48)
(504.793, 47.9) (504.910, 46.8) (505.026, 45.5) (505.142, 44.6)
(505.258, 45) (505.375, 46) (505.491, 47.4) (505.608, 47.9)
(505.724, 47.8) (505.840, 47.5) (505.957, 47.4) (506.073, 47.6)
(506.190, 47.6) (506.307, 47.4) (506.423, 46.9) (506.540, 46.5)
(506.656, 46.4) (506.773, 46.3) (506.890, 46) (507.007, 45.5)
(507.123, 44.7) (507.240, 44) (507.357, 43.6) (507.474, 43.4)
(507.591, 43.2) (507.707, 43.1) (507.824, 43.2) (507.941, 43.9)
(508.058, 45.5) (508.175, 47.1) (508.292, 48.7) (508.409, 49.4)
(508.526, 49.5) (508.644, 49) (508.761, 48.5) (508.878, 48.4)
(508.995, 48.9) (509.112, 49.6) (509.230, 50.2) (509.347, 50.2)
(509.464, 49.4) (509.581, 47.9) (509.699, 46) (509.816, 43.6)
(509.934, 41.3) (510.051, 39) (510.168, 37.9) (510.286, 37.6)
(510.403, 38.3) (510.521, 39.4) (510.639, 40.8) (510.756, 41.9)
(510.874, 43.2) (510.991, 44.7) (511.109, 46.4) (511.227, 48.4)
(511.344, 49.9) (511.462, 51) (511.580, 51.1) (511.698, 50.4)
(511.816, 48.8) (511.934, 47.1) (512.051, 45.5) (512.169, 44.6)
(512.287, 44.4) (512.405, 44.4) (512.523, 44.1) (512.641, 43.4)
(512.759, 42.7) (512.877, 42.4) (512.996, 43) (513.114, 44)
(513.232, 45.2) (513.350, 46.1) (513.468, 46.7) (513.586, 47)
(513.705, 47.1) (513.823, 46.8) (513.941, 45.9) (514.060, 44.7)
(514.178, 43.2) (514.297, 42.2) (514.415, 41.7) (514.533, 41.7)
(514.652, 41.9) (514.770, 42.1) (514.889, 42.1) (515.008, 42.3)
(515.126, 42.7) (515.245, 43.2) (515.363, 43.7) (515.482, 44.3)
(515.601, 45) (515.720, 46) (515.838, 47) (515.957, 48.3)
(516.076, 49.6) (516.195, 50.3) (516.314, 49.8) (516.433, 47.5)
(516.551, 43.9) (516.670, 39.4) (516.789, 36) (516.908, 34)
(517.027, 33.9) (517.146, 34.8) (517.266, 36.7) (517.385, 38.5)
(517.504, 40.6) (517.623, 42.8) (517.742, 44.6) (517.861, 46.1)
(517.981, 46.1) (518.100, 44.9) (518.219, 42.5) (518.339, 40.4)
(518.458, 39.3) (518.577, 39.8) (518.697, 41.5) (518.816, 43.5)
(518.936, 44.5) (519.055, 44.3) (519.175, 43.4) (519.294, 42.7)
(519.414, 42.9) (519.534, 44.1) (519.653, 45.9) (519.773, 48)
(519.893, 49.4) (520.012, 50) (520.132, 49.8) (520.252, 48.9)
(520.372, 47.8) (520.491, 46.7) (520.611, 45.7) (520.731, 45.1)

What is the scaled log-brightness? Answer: 5.86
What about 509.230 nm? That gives 5.87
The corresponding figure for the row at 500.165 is 5.78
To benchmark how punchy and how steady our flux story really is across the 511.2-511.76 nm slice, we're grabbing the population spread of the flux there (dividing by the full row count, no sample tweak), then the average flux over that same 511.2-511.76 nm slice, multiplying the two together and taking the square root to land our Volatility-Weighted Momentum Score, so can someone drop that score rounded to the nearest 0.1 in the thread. 7.0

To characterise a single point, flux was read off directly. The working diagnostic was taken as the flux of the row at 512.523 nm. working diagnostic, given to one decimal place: 44.1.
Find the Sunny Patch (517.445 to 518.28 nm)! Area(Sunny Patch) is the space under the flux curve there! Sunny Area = 36.7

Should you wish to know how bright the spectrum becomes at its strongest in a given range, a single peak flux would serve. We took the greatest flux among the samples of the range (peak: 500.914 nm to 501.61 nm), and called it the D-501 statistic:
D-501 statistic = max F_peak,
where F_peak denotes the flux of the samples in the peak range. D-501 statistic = 45.6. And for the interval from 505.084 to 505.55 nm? 47.4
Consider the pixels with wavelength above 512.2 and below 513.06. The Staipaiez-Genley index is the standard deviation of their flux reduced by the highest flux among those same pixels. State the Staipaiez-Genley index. -43.6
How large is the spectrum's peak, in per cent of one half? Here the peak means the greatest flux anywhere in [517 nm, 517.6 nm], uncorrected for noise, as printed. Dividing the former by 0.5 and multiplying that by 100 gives 8120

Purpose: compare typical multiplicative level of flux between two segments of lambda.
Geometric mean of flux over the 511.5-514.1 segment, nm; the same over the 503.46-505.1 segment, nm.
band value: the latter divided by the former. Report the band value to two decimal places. 0.97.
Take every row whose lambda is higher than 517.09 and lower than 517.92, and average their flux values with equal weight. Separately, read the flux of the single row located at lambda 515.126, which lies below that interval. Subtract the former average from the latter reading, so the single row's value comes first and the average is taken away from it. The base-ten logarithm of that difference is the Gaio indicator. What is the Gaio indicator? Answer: 0.3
